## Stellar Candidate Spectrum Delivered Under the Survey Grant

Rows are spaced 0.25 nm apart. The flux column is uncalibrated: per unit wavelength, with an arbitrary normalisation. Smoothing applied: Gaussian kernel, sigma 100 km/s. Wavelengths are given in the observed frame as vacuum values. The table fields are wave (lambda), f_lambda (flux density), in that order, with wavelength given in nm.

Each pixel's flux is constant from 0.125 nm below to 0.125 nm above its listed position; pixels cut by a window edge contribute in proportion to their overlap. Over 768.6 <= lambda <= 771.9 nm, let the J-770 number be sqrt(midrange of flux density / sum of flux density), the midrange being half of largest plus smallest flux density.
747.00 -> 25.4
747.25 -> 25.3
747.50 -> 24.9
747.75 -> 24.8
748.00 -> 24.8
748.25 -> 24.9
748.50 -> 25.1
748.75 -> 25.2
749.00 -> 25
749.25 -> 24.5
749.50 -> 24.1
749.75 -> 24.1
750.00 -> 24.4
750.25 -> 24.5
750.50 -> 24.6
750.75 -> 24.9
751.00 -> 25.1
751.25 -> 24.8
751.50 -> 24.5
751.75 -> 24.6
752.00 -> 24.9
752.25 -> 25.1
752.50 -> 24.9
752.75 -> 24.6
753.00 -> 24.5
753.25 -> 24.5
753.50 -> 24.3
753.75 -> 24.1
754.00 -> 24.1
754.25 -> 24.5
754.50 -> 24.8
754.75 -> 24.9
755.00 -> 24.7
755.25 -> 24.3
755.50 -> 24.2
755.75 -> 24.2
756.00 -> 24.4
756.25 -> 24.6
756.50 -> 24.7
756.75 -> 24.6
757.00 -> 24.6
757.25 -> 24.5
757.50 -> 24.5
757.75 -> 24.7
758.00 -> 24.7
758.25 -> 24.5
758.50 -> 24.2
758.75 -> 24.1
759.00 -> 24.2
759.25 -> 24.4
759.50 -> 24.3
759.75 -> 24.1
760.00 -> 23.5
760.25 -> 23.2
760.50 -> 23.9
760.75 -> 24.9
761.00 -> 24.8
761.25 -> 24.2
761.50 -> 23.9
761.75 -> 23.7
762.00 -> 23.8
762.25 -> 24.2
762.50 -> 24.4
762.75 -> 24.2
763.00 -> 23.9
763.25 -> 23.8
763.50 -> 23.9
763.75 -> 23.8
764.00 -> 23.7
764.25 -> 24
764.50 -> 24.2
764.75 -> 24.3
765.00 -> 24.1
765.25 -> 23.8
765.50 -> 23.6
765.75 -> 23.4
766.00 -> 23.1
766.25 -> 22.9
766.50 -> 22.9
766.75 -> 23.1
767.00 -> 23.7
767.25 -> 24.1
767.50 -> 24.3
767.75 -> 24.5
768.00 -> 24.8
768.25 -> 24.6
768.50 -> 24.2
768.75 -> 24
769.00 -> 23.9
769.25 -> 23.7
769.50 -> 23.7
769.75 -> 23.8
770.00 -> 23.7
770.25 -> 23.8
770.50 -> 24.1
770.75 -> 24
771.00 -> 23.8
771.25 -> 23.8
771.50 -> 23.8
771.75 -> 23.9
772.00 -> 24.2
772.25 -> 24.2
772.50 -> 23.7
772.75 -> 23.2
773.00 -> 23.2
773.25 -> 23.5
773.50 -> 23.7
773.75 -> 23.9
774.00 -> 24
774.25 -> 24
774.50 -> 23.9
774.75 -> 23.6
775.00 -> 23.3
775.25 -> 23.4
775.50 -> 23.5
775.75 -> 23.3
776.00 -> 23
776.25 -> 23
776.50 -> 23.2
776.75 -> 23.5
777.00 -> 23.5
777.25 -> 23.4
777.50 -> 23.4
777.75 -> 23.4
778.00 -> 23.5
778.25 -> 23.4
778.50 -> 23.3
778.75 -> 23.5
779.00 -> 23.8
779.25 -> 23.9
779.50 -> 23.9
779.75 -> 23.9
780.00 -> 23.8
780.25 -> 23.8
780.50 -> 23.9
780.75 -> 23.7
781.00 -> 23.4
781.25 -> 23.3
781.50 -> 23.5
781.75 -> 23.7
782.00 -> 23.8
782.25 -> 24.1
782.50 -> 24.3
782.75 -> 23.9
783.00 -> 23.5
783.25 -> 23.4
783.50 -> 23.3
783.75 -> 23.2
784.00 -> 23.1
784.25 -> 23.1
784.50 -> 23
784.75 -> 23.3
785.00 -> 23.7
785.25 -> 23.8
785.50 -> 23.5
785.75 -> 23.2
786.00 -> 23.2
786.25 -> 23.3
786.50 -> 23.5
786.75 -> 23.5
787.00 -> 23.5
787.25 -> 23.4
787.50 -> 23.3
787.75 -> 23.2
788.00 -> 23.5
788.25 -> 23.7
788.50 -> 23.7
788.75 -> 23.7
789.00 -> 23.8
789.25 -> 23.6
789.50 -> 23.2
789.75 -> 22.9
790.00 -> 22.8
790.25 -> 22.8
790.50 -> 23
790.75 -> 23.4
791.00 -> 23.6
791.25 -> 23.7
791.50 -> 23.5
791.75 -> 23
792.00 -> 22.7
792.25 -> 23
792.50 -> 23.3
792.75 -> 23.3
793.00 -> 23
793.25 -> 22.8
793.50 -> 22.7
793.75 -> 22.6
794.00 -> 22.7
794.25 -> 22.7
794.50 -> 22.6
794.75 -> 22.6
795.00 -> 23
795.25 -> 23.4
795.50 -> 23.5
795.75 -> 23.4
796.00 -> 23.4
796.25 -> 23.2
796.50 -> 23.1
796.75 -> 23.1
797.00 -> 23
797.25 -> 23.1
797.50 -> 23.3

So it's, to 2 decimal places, 0.28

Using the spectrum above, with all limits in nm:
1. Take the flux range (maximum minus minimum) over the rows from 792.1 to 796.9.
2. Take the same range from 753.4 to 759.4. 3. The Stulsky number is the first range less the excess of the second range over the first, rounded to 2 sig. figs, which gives 1.0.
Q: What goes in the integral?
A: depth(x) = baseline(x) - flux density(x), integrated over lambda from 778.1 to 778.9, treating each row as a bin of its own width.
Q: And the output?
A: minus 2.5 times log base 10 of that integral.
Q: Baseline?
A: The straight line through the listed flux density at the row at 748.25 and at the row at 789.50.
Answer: 1.8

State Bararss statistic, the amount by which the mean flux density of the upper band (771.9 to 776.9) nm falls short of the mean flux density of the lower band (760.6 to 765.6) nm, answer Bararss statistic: 0.5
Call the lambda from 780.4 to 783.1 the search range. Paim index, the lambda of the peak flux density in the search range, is 782.50 nm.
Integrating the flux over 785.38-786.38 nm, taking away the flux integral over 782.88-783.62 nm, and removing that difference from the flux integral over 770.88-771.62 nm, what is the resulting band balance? 12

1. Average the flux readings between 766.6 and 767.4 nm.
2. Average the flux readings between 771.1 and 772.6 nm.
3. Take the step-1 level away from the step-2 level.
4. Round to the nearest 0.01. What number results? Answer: 0.30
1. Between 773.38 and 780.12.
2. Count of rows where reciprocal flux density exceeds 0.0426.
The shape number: 11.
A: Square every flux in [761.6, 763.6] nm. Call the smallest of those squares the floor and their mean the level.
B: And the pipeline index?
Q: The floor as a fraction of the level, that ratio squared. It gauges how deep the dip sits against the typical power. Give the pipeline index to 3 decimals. 0.953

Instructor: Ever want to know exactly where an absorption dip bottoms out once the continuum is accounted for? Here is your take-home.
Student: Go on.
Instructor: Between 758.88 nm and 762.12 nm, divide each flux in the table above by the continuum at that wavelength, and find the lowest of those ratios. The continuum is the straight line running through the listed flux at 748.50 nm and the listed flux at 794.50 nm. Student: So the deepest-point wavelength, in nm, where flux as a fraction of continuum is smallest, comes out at 760.25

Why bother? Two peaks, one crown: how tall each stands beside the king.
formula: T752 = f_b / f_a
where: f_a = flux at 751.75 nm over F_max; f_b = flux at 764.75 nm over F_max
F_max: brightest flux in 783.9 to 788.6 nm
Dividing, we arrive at 0.99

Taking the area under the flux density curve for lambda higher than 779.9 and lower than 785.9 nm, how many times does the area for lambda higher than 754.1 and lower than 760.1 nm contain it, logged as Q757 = 1.037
